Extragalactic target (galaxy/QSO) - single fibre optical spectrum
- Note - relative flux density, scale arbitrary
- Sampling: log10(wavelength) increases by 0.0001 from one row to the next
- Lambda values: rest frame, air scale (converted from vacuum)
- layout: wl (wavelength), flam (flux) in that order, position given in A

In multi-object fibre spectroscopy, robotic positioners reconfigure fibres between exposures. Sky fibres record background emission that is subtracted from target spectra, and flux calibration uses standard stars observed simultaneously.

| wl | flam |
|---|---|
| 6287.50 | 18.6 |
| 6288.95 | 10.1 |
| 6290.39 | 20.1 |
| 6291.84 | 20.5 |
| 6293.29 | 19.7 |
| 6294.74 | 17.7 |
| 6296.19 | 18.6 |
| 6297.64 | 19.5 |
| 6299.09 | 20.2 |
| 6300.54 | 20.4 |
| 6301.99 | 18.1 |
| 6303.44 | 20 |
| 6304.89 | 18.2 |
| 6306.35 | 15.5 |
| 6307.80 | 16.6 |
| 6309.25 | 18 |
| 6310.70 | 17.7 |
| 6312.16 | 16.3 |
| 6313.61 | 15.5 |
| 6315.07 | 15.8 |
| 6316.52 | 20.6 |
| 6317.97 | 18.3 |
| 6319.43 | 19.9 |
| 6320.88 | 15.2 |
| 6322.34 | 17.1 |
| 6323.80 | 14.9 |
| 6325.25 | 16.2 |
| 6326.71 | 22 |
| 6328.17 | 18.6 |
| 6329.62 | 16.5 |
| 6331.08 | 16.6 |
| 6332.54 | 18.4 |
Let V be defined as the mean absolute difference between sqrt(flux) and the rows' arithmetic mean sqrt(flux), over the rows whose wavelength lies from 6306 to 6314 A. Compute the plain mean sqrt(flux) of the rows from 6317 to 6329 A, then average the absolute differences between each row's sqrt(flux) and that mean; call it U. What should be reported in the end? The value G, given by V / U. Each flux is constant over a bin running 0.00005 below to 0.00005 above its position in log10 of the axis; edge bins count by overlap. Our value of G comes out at 0.4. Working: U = 0.23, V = 0.102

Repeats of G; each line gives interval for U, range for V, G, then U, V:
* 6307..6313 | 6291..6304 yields 1.2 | 0.08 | 0.098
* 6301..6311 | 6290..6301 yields 0.7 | 0.12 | 0.084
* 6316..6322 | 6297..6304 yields 0.4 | 0.21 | 0.076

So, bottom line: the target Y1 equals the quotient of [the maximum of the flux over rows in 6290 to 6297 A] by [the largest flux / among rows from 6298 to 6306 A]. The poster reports 1.00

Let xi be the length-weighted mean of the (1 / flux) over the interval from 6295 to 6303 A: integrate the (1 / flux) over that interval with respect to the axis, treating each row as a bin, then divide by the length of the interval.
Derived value 0.052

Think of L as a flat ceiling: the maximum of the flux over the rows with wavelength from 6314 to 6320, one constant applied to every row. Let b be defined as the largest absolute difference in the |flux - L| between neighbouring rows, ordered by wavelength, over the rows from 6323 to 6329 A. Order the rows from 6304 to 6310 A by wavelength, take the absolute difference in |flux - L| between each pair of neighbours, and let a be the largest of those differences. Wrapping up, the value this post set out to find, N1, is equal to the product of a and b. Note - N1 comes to 8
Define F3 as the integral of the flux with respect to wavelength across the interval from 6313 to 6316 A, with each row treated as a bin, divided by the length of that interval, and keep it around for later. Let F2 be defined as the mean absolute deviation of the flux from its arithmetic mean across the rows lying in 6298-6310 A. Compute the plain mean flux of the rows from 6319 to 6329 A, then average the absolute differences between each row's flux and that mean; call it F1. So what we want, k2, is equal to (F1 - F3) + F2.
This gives -12.5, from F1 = 2.1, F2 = 1.4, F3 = 15.99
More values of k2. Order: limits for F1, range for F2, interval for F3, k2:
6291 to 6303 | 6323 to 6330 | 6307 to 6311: -14.4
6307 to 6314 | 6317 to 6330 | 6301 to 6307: -15.4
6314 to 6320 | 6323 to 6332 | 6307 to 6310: -13.8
